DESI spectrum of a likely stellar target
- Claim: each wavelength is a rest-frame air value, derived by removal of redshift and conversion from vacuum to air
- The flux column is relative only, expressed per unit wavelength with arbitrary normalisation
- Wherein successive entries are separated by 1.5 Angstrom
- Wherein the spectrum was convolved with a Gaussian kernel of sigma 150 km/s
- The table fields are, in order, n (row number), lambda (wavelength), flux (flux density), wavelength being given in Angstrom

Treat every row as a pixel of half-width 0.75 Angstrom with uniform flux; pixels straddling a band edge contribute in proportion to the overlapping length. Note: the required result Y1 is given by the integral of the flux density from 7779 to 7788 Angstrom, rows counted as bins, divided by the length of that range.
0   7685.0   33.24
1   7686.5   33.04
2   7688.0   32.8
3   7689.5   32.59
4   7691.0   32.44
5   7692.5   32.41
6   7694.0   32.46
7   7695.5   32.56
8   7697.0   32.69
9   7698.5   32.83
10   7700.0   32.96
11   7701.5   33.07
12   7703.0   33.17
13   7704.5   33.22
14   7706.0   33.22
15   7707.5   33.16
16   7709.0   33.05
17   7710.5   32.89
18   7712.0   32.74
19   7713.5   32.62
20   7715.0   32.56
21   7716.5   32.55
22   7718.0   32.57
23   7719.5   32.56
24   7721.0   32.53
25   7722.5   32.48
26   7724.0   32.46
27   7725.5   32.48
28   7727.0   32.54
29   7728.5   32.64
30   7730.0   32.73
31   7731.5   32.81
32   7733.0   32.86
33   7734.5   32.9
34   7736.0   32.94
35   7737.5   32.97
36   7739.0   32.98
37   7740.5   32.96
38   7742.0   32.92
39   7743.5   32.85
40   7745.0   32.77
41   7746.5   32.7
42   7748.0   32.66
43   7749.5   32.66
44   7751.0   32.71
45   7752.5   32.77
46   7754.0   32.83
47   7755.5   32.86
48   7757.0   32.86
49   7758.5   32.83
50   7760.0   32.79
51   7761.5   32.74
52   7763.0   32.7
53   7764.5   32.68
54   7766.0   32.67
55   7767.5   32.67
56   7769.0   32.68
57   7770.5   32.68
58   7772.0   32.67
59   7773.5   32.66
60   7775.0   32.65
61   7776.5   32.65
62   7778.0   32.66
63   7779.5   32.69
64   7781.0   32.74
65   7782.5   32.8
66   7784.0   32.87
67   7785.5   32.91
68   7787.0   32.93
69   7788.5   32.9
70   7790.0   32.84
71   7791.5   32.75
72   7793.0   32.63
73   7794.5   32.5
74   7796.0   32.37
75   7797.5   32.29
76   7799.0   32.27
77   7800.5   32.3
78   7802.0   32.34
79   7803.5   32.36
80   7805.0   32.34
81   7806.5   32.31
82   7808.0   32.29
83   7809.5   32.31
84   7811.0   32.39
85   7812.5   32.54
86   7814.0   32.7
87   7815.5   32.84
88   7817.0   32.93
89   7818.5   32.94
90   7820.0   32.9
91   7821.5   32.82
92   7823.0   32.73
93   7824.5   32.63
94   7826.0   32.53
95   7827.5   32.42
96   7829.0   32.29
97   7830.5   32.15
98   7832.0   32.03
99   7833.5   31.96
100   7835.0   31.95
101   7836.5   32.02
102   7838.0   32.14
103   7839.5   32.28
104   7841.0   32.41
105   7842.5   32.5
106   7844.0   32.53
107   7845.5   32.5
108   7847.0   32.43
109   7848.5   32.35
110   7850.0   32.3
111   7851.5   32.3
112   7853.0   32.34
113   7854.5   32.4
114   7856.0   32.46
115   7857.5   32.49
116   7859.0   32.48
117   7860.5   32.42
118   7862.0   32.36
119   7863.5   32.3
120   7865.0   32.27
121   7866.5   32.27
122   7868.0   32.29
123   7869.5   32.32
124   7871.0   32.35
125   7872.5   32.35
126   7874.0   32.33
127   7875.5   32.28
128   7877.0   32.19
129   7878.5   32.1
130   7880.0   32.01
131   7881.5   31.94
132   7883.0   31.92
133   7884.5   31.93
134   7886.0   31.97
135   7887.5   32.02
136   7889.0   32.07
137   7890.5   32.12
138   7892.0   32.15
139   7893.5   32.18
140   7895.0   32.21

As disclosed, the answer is 32.8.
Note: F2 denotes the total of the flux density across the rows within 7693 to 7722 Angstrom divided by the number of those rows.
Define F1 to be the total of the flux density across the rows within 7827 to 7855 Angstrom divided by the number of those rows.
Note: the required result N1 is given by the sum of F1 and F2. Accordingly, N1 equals 65.1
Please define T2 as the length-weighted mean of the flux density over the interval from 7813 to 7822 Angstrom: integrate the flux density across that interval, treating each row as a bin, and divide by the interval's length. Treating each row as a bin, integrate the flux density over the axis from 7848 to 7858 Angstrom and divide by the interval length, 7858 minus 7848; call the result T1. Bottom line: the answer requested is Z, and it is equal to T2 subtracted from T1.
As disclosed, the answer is -0.47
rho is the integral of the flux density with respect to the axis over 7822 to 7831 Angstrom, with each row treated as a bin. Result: 292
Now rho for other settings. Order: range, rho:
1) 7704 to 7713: 297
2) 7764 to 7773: 294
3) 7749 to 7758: 295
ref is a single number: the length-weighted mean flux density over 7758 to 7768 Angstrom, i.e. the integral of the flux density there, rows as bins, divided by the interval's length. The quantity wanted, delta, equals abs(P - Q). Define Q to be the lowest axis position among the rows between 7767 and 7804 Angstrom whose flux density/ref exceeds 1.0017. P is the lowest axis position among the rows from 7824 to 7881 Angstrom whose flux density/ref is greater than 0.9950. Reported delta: 42 Angstrom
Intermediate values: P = 7824.5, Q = 7782.5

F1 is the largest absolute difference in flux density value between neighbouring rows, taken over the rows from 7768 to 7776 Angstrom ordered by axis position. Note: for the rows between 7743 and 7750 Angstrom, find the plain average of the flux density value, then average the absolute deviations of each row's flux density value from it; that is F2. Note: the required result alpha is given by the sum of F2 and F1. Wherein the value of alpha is 0.08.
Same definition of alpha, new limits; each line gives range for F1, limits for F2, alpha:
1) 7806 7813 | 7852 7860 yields 0.20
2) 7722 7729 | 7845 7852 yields 0.17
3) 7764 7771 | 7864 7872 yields 0.04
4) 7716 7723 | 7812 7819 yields 0.19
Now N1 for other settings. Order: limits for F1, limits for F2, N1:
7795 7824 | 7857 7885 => 64.8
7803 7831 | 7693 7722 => 65.4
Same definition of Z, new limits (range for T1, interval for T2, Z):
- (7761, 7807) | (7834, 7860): 0.28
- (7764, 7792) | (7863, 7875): 0.43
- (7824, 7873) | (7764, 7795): -0.40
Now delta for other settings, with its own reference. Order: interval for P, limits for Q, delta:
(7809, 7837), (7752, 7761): 60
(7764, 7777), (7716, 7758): 33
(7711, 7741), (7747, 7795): 42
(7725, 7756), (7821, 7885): 93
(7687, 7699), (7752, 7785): 66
